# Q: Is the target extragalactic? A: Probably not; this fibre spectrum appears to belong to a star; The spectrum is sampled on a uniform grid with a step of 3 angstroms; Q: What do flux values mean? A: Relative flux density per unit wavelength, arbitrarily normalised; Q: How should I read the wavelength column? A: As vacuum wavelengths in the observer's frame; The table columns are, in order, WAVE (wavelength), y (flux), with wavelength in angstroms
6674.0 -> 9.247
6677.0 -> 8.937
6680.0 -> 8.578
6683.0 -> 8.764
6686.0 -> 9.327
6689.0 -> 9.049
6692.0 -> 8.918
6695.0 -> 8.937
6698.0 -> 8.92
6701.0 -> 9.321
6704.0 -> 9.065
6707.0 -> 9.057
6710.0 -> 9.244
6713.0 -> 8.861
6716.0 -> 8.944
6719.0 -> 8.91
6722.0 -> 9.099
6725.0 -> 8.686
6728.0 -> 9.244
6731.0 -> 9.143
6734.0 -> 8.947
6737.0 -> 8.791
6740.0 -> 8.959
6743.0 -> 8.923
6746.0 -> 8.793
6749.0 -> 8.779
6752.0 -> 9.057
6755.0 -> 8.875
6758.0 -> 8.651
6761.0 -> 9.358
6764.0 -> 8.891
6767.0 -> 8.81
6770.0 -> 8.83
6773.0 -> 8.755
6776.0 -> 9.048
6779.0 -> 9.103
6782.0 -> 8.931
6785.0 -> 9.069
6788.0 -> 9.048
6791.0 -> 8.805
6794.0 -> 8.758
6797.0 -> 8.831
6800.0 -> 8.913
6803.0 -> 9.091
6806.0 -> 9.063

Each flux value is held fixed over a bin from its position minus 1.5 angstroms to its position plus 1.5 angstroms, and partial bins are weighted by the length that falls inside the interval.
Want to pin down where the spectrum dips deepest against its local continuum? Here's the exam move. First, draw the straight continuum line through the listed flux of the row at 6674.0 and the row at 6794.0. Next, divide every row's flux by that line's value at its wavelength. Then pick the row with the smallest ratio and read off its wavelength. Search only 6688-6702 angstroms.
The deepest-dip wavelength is 6692.0 angstroms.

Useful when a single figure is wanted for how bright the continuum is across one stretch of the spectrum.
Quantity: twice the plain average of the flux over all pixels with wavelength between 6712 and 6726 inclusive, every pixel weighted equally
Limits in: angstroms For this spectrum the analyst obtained 17.8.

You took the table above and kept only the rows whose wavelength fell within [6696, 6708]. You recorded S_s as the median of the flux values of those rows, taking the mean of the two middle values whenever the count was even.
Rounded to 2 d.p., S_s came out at 9.06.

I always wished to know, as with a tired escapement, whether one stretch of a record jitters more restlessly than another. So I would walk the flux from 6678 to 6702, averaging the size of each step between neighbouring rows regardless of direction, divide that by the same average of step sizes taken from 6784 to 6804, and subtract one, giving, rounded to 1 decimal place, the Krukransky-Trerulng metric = 1.1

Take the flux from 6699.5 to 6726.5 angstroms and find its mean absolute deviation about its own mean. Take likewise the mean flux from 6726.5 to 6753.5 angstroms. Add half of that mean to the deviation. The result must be 4.631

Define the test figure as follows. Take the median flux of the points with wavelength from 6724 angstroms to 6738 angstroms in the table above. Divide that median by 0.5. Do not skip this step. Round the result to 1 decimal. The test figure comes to 17.9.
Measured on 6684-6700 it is 17.9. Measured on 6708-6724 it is 17.9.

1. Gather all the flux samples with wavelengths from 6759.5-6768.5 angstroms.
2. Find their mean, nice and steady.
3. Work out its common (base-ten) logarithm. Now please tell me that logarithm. 0.955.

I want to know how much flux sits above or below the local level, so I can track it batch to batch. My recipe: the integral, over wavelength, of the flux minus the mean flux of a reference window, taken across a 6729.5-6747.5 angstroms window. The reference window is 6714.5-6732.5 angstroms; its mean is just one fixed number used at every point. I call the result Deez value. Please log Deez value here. -1.4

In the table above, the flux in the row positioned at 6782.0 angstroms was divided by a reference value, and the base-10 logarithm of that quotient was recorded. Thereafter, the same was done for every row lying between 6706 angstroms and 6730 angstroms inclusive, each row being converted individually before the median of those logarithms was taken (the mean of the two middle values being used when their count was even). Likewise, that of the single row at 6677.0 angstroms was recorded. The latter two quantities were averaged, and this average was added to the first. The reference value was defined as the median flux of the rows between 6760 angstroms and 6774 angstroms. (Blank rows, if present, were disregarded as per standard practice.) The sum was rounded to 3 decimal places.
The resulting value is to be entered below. 0.012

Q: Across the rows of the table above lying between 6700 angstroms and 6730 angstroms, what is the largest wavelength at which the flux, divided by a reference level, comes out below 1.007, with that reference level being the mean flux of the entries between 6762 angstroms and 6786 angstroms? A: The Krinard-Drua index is 6725.0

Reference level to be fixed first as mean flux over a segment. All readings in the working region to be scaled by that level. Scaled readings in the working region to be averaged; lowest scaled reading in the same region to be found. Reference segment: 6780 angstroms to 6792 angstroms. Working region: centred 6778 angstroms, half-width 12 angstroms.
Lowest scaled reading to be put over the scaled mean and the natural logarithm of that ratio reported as -0.022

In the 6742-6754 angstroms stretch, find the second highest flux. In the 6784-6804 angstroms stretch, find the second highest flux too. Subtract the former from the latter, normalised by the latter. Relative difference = 0.016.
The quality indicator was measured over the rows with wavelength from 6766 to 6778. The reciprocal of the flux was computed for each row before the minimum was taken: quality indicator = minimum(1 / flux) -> 0.111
